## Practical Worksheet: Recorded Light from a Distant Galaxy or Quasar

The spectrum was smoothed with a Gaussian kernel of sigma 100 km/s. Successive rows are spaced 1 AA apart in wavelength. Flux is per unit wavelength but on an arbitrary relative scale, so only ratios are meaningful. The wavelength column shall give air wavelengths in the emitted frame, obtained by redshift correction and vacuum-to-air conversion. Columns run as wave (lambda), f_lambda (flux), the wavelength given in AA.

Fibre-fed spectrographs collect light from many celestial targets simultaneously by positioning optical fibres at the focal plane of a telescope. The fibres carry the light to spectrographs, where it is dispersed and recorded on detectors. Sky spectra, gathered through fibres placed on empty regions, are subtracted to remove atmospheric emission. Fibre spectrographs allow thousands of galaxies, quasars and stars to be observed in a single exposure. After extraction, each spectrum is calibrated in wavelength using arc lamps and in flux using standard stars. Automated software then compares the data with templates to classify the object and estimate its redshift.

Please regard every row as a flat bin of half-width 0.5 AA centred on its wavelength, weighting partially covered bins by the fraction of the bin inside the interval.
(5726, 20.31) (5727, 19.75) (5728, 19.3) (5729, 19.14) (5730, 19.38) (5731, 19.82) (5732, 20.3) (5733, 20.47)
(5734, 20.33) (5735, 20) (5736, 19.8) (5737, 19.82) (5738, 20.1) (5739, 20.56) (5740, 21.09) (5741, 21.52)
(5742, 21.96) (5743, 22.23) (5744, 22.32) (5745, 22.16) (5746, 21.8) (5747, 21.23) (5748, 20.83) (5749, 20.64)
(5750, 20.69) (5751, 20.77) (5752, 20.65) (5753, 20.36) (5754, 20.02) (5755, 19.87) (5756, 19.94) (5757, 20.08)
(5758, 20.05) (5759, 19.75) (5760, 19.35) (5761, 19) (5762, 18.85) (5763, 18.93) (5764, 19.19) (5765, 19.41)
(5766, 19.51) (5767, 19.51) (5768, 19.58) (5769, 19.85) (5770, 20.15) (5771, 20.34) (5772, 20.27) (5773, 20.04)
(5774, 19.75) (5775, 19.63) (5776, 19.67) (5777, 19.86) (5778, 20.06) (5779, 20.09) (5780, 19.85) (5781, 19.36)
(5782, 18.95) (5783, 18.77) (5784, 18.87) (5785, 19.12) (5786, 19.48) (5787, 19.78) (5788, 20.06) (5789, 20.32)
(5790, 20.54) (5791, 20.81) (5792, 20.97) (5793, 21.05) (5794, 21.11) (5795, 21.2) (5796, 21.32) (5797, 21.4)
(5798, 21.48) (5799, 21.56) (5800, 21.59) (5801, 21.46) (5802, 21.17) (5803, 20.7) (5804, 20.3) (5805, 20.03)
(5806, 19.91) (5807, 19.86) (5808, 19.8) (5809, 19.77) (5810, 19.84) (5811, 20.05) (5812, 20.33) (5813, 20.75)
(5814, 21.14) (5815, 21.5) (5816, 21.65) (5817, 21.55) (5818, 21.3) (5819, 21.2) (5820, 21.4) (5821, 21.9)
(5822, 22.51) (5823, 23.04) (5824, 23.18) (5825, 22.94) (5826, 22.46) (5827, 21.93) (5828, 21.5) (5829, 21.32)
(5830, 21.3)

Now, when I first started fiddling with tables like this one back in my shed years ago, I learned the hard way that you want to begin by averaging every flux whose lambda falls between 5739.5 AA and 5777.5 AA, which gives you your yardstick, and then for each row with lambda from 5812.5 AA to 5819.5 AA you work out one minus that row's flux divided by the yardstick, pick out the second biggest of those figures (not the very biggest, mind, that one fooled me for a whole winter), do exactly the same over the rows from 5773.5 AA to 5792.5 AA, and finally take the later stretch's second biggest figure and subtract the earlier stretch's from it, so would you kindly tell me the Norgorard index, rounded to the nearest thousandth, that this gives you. -0.112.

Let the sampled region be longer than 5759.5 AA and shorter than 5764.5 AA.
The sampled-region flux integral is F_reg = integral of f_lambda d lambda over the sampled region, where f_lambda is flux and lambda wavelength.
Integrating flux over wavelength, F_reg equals 95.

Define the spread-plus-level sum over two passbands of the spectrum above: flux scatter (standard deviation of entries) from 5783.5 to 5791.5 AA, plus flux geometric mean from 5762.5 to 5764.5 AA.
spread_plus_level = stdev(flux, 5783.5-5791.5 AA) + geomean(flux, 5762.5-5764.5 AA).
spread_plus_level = 19.7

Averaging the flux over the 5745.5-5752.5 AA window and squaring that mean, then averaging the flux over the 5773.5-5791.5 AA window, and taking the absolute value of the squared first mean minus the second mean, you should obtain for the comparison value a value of 419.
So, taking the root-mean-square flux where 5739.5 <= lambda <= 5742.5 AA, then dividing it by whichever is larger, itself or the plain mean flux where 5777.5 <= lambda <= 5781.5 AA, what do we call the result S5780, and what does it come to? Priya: 1.00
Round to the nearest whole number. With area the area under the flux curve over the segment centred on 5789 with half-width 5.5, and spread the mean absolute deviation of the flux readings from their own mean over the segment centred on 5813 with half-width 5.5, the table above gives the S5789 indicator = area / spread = 330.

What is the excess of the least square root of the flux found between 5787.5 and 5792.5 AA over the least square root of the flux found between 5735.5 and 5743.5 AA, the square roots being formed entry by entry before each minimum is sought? 0.03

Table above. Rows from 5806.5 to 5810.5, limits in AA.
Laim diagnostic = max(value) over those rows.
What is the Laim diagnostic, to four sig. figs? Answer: 19.86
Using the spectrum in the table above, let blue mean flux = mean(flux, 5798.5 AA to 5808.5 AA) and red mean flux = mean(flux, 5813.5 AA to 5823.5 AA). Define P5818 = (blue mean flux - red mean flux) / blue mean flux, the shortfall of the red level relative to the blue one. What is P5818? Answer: -0.052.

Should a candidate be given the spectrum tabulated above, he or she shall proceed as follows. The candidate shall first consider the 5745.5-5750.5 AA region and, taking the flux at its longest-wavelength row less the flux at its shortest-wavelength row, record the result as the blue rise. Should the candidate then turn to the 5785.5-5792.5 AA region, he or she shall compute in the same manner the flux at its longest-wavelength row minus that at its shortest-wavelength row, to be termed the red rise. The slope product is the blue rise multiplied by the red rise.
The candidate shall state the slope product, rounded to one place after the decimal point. -1.7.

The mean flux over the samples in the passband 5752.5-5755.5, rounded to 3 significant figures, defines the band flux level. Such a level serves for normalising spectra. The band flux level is 20.1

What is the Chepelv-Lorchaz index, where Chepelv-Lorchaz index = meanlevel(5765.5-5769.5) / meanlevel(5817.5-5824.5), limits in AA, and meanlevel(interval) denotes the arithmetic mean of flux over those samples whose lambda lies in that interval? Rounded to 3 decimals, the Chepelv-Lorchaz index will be 0.888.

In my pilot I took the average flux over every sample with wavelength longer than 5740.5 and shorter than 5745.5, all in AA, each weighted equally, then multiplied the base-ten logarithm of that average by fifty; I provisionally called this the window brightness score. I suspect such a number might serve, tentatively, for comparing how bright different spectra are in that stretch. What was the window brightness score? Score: 67.2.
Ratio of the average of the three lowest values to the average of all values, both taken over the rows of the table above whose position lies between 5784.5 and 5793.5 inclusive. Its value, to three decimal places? 0.962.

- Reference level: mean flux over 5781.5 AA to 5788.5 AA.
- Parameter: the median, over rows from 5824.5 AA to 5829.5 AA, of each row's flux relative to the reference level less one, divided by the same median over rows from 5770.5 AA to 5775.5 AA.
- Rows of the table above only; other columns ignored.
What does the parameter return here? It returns 3.5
